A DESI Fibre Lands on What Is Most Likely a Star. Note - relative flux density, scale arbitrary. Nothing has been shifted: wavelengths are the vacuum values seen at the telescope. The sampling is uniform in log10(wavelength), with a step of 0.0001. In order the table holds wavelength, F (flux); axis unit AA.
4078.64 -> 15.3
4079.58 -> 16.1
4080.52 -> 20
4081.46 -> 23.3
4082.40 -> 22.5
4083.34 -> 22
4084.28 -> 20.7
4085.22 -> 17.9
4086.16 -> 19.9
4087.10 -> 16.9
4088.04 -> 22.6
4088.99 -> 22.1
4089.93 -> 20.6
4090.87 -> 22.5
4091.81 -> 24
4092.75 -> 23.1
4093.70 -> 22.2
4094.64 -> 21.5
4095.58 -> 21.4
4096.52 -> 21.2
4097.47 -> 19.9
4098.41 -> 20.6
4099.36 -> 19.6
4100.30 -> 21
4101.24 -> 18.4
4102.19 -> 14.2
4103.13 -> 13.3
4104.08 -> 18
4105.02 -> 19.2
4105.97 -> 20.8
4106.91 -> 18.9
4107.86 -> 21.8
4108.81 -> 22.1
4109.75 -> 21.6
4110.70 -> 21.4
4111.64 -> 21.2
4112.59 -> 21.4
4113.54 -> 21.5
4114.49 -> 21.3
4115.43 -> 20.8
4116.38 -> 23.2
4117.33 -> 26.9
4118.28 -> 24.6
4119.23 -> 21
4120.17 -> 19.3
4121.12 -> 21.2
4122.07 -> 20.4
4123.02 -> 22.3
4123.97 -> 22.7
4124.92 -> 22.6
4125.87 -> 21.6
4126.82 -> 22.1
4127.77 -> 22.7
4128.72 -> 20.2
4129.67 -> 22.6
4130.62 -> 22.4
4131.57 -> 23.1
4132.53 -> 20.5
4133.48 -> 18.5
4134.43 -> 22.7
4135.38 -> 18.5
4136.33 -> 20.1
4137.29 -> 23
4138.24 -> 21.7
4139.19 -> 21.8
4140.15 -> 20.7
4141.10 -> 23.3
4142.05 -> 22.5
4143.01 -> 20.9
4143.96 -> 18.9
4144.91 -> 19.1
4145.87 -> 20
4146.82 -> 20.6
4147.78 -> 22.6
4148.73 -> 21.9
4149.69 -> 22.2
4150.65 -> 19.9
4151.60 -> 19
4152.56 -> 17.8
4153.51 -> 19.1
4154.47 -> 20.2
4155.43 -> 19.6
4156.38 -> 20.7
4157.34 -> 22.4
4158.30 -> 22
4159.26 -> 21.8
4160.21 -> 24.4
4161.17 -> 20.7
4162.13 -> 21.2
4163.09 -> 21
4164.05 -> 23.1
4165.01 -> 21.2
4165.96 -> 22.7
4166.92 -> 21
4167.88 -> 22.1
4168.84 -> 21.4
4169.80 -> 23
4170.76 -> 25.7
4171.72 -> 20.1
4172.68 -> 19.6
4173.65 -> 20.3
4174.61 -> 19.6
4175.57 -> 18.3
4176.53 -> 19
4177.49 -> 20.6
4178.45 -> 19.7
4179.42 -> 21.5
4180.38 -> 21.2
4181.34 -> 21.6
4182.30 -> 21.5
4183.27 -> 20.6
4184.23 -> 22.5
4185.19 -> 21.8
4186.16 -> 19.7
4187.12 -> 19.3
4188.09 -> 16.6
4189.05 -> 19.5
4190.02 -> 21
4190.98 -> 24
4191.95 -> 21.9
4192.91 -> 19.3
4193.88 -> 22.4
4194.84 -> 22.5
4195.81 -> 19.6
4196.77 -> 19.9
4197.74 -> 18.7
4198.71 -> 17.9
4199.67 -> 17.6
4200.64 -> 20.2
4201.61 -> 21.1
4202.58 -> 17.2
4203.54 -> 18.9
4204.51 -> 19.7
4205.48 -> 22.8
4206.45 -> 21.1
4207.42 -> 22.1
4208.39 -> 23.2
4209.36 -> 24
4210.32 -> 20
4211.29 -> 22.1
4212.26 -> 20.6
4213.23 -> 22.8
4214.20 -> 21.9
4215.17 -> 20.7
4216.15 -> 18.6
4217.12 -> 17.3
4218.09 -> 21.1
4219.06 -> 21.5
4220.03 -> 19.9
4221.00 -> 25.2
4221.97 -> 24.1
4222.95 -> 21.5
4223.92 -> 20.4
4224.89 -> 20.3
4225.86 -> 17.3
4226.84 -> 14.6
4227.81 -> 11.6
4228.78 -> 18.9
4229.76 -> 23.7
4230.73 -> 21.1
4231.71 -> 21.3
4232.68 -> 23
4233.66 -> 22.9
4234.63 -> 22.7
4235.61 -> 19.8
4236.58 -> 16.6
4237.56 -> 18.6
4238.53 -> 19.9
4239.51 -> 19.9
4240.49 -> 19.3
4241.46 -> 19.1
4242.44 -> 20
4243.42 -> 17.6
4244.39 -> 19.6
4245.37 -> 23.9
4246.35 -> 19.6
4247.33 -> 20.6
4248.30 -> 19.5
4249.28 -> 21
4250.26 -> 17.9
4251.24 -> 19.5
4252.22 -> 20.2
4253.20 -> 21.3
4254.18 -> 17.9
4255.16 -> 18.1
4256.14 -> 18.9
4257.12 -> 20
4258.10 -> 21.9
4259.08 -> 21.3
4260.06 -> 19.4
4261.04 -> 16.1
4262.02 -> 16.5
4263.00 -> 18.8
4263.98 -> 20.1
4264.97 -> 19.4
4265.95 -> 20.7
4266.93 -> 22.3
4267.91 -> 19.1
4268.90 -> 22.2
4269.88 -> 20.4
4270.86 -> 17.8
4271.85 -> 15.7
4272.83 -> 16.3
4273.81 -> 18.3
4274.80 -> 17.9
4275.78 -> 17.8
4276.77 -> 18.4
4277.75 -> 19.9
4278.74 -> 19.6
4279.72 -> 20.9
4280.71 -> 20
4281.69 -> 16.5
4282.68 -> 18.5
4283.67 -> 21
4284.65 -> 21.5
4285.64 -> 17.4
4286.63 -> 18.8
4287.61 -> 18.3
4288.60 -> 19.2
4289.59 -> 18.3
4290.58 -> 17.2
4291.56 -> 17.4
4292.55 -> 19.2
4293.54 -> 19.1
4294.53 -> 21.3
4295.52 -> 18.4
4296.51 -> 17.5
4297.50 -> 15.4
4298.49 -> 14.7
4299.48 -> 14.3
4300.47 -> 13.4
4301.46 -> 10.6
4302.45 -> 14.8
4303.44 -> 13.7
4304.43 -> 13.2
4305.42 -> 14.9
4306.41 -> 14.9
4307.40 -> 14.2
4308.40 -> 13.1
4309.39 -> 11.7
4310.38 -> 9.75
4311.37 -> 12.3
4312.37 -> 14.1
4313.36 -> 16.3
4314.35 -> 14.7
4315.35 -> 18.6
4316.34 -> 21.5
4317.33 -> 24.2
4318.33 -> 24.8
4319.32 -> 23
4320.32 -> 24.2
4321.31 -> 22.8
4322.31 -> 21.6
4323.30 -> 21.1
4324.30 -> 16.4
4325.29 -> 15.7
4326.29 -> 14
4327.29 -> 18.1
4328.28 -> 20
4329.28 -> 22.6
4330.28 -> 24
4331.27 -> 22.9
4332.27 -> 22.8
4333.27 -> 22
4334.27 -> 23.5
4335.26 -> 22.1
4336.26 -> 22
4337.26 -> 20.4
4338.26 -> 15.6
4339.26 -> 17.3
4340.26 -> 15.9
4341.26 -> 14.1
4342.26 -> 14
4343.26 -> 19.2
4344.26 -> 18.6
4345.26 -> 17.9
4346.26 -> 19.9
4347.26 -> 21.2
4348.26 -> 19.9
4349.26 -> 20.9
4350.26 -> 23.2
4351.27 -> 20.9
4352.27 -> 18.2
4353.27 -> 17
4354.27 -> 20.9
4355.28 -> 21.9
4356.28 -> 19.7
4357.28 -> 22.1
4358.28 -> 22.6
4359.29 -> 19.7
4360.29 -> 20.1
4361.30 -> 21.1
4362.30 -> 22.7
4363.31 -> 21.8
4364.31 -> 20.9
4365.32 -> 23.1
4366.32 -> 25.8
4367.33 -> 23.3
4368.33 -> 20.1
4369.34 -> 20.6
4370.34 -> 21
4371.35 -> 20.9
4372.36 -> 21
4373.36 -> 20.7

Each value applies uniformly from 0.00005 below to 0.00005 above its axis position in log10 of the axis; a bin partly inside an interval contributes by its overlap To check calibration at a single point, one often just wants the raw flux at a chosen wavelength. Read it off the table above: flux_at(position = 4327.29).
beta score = 18.1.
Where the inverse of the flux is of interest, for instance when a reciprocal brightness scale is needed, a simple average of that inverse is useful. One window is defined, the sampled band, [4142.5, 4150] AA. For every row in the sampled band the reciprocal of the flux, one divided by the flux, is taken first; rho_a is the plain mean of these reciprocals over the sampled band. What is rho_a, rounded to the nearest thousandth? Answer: 0.048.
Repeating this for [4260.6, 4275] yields 0.054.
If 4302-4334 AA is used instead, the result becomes 0.059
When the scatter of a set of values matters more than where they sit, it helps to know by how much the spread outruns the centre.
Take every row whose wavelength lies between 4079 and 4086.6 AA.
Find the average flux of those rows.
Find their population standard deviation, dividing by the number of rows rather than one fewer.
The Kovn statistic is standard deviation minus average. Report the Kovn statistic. -18.0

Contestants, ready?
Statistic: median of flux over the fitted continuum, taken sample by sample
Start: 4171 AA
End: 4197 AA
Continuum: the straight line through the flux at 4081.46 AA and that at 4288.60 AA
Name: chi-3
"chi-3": 0.95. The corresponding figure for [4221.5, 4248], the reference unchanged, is 0.99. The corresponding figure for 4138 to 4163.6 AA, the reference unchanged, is 0.95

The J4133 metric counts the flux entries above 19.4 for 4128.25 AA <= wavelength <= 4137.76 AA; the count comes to 8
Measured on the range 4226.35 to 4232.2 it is 3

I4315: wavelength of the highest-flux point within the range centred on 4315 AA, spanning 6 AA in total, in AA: 4317.33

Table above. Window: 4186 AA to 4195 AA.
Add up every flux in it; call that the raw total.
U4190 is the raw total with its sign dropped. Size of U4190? 206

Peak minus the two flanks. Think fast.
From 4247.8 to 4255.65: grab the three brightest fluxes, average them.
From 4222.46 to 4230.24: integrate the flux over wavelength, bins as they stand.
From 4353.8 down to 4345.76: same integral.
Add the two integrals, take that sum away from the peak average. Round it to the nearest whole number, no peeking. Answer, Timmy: -285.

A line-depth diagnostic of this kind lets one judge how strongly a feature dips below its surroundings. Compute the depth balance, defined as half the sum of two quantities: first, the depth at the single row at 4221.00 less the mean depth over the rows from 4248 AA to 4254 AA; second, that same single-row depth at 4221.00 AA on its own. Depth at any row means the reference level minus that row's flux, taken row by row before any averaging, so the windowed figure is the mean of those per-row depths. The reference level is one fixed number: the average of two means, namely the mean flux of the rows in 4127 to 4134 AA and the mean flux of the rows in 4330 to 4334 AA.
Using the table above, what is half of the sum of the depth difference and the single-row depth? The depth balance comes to -4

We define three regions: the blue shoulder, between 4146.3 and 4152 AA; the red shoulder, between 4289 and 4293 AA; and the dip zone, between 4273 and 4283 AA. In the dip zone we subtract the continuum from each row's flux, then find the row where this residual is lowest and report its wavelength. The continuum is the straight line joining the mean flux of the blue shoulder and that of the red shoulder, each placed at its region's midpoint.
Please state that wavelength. 4281.69 AA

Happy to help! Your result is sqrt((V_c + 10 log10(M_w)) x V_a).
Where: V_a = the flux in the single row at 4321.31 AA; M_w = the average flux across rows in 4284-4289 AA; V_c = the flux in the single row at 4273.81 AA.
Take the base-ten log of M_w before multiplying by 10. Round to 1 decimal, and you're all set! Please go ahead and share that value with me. 26.6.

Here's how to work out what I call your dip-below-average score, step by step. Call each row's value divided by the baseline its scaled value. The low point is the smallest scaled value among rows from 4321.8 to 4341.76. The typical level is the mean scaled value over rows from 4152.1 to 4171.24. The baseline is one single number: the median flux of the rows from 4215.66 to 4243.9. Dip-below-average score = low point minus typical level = -0.38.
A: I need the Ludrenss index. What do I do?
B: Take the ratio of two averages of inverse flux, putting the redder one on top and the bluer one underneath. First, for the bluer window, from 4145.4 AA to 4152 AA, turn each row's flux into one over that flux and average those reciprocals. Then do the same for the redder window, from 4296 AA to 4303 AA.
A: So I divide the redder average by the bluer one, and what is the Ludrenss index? 1.48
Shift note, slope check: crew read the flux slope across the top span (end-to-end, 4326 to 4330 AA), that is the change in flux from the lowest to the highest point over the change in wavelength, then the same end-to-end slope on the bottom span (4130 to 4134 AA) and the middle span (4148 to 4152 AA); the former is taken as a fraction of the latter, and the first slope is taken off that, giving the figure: -1.5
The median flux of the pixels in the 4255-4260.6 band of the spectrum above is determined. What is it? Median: 19.7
